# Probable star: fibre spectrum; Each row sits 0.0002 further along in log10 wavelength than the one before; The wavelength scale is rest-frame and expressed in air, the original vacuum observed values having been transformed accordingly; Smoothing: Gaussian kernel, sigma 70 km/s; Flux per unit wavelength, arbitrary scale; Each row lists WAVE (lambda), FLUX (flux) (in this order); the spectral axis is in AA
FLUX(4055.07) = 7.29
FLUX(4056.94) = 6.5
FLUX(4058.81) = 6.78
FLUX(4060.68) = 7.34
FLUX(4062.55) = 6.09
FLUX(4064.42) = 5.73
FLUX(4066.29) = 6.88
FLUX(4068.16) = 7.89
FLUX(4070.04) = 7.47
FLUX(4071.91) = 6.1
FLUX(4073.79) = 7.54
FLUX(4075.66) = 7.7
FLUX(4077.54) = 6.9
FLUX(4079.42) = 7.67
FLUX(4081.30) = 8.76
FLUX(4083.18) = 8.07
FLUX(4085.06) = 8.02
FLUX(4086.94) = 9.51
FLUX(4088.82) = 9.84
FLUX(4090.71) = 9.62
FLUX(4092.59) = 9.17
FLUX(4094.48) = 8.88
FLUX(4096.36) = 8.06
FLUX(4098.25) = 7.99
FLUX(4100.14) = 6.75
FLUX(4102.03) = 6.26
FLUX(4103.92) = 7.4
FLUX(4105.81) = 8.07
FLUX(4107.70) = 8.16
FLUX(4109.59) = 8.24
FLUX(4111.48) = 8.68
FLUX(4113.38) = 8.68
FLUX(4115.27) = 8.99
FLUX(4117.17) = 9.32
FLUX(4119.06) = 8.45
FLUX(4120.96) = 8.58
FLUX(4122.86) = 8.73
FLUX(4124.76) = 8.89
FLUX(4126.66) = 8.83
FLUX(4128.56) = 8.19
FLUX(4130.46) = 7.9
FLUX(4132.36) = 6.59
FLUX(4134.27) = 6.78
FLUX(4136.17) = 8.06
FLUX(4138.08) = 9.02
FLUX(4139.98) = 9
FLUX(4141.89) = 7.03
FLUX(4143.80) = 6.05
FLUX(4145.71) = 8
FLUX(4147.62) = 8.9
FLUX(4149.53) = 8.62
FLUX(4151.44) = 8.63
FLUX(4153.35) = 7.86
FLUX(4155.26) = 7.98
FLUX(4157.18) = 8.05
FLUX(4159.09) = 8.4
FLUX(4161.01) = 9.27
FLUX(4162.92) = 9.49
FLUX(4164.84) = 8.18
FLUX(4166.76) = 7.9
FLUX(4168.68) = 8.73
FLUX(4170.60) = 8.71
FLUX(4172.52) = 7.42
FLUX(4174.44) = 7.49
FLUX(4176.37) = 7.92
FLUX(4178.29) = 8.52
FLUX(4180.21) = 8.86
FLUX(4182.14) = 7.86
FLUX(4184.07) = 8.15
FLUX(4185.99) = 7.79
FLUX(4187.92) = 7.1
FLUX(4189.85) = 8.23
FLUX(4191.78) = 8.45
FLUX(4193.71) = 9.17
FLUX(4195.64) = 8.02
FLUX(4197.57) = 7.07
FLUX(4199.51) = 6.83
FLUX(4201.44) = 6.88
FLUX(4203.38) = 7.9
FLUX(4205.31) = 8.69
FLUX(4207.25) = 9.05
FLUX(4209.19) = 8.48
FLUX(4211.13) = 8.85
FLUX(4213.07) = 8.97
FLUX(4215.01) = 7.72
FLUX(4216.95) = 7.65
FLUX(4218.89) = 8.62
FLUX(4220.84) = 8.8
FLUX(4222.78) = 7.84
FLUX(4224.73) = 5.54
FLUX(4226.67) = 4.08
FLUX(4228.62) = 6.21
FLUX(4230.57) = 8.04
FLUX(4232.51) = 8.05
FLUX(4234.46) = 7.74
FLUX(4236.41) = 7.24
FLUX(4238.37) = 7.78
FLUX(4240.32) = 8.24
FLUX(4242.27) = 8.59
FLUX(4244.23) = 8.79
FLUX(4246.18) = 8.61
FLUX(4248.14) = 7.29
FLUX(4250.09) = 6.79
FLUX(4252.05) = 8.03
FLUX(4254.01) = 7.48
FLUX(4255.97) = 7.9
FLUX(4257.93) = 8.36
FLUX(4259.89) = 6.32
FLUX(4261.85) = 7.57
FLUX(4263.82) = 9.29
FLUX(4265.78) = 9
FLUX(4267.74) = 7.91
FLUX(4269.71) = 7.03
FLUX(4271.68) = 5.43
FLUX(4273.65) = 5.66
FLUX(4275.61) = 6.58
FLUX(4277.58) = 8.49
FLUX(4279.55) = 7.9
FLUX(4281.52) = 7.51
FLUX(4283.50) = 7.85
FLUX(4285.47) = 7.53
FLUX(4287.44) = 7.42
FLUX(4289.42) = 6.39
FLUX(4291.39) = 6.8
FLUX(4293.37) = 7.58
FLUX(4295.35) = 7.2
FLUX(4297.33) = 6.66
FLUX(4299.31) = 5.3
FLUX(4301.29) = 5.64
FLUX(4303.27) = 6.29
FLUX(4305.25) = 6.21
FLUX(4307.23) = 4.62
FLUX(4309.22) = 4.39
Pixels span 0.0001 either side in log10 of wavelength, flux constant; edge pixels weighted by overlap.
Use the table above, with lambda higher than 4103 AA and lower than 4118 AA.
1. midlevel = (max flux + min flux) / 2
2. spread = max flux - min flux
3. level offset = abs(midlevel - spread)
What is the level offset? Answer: 6.4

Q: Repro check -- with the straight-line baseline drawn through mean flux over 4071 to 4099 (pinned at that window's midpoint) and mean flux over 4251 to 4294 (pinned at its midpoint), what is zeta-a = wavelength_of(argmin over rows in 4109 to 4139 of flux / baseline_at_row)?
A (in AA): 4132.36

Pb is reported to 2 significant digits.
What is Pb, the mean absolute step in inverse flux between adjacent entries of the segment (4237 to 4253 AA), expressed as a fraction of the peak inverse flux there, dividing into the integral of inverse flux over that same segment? 29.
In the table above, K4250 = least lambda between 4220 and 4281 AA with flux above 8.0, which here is 4220.84 AA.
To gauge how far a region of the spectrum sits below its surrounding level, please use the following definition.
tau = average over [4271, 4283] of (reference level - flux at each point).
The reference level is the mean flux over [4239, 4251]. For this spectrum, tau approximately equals 1.1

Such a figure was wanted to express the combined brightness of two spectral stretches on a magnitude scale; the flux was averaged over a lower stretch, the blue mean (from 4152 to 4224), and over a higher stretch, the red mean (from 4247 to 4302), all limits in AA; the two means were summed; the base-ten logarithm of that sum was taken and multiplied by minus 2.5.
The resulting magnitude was -2.97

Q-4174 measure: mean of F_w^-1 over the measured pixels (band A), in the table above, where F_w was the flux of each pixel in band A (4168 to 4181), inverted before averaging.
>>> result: 0.122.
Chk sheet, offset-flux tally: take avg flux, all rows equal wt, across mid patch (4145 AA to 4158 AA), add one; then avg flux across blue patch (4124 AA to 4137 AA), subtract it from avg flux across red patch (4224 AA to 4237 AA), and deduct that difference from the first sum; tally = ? 10.5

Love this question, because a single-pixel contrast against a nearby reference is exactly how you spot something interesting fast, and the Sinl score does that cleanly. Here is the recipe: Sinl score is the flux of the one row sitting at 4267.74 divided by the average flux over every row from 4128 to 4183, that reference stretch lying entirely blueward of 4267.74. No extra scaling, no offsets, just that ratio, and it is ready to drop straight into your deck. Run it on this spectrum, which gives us 1.0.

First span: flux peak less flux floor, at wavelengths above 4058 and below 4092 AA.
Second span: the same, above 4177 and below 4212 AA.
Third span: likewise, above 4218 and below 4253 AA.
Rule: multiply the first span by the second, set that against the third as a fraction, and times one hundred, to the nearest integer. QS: 204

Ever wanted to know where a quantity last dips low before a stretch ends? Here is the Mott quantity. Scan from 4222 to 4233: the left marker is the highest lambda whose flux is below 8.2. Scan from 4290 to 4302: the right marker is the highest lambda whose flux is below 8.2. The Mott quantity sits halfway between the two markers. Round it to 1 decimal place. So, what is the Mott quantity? 4266.9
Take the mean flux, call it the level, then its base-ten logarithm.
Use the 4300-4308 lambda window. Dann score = 0.76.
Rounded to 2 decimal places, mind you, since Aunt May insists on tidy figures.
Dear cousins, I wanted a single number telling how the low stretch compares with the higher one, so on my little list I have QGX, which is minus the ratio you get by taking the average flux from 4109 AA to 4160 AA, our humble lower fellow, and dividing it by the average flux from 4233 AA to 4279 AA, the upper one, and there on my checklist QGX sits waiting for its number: -1.08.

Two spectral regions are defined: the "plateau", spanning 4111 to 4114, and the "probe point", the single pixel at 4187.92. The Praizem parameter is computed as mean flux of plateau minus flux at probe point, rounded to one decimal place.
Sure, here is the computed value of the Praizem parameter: 1.6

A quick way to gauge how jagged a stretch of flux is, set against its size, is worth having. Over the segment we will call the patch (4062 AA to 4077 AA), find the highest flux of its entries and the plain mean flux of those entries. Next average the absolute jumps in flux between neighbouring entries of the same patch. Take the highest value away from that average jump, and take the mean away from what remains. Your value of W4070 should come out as -14.0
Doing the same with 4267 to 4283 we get -14.6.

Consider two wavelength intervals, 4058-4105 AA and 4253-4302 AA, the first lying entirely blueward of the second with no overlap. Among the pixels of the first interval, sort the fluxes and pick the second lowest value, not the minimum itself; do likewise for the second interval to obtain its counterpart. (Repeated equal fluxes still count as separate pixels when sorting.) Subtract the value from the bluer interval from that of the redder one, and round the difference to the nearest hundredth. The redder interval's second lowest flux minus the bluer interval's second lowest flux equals -0.66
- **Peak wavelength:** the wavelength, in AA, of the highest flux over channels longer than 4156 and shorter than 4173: 4162.92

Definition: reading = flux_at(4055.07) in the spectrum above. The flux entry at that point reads 7.29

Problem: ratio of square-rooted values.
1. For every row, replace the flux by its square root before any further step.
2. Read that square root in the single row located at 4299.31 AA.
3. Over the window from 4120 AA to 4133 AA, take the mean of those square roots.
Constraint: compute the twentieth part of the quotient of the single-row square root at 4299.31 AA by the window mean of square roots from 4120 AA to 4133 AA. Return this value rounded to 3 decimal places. 0.040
